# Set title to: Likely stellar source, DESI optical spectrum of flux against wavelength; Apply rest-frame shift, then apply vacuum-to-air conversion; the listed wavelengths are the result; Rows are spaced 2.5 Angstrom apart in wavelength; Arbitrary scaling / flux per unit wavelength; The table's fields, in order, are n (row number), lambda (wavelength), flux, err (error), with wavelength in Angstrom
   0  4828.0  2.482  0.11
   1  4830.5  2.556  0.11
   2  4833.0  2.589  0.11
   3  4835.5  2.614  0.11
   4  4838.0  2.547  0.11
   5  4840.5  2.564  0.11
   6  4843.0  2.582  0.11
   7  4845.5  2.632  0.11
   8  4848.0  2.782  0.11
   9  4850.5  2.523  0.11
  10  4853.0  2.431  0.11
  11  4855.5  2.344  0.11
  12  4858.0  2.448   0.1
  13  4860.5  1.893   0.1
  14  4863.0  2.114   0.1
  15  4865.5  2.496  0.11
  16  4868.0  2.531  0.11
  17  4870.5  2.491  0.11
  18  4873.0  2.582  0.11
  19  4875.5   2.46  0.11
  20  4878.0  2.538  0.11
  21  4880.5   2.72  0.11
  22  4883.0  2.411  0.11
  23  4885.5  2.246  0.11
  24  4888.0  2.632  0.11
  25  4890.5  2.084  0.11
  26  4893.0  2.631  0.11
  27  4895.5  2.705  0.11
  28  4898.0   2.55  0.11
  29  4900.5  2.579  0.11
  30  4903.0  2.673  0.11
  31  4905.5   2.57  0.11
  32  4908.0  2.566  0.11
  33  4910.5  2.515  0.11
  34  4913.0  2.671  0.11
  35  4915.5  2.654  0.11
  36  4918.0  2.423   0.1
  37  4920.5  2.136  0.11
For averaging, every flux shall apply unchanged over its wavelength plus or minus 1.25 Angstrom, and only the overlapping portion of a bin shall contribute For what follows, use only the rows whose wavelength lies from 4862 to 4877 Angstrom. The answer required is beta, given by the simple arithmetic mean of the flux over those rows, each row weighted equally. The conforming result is 2.45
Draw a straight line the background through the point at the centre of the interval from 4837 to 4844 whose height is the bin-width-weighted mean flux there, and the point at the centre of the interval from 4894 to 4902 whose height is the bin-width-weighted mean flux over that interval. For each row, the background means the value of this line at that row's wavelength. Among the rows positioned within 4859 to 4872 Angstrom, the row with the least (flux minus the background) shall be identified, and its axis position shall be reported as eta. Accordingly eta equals 4860.5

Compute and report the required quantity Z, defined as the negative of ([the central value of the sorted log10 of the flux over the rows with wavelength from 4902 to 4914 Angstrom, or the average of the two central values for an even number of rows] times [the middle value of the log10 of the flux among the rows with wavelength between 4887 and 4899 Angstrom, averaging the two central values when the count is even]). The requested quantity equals -0.172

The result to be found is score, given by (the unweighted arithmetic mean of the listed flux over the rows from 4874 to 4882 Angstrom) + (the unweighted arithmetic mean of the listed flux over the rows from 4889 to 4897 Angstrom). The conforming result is 5.05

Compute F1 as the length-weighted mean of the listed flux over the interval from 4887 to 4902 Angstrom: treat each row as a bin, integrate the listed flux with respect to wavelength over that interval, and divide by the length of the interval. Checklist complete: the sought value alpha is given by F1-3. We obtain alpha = -0.47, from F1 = 2.53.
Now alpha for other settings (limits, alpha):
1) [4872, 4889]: -0.49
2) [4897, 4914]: -0.41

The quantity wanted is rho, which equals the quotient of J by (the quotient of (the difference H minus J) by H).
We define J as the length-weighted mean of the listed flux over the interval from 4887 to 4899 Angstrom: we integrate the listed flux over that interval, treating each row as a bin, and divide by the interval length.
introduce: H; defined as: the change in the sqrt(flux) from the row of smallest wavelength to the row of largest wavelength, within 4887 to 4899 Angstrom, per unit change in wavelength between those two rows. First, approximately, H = -0.003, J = 2.52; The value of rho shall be 0.003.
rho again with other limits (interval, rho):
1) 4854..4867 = -0.005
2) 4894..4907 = 0.004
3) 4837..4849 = -0.007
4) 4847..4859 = 0.010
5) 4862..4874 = -0.015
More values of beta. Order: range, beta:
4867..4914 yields 2.53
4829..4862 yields 2.50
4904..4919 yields 2.57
